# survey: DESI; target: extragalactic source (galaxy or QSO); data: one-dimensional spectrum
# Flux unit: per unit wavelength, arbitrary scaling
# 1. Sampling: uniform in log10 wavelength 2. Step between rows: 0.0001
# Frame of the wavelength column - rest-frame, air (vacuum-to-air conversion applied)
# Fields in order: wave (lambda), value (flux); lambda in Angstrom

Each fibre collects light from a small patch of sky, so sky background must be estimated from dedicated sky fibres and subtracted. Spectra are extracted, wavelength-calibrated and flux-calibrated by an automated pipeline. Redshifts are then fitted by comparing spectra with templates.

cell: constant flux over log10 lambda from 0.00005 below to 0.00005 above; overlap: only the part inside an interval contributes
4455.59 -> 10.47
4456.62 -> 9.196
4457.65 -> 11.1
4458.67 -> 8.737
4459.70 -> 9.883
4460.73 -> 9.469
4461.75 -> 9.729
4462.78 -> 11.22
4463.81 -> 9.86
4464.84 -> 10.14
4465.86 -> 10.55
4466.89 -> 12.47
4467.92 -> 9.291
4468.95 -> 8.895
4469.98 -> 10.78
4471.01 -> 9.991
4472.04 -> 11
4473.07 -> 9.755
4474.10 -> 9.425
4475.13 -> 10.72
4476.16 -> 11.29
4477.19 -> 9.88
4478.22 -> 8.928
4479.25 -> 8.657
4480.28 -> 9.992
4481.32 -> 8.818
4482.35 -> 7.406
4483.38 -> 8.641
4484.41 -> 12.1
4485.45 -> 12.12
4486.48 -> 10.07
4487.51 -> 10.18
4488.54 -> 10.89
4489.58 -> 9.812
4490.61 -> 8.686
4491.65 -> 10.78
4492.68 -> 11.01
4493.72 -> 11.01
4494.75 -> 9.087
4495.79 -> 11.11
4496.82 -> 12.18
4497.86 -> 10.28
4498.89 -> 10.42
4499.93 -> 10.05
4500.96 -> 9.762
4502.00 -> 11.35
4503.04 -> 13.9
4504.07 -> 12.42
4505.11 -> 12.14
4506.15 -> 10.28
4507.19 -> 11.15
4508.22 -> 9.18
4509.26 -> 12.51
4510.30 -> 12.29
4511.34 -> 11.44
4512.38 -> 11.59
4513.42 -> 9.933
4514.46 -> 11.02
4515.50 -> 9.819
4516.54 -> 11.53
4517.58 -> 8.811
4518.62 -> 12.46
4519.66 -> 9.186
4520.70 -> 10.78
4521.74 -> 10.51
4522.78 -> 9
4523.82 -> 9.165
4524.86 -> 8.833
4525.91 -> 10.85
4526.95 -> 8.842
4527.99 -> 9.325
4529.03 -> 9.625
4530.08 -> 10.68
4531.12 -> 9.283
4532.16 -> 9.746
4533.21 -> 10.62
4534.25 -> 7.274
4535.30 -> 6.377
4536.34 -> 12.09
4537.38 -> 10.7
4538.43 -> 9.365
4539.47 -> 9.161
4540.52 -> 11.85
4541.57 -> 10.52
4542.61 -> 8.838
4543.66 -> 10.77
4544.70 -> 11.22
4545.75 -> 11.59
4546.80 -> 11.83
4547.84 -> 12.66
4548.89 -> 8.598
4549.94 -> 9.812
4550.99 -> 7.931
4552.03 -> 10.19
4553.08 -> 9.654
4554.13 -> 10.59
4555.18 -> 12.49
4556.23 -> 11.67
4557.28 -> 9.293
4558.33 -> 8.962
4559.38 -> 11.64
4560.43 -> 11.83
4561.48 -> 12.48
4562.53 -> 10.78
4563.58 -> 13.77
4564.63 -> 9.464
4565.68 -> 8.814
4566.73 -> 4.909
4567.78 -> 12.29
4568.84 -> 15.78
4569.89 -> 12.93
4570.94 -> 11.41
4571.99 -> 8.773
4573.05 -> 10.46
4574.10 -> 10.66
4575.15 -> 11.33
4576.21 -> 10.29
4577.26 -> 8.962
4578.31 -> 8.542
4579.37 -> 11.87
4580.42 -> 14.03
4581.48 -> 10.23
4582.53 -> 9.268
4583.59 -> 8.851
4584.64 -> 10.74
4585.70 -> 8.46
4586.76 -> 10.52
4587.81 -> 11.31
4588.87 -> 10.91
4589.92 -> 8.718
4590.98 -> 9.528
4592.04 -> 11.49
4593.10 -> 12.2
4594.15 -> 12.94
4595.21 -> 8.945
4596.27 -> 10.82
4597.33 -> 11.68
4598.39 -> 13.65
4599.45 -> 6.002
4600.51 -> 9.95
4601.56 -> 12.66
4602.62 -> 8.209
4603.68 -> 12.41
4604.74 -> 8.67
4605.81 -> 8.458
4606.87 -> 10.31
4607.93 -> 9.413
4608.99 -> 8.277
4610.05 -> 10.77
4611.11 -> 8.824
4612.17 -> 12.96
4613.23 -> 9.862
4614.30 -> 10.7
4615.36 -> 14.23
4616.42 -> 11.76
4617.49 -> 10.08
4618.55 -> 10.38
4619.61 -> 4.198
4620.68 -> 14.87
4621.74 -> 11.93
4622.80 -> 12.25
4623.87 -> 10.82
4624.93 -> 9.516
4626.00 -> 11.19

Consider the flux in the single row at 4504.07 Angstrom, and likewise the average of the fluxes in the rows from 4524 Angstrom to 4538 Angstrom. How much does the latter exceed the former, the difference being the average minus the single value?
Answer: -2.9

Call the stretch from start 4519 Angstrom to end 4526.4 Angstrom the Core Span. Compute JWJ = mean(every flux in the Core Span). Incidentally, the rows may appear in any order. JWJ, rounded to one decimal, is 9.8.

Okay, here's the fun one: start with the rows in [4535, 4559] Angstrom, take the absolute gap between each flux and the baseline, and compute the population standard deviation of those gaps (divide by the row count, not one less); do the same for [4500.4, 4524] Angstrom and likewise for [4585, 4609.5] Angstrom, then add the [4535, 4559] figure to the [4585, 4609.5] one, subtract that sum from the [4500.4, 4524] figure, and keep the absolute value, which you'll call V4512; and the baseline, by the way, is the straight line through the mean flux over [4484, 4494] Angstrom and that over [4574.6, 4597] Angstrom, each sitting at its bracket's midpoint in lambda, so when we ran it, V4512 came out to 1.2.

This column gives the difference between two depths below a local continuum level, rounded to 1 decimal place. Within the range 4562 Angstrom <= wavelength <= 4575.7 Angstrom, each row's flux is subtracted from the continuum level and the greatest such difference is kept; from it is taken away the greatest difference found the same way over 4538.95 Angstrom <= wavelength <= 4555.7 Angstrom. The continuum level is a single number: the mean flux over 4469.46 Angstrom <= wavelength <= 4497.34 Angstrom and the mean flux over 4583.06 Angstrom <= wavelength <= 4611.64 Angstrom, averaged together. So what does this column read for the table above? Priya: 3.0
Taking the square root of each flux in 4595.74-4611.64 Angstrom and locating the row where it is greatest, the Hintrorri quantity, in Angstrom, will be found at 4598.39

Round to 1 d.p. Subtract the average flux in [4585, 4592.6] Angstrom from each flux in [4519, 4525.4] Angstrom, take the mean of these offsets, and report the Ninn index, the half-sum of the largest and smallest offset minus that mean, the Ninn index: 0.2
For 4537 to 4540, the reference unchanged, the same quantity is 0.2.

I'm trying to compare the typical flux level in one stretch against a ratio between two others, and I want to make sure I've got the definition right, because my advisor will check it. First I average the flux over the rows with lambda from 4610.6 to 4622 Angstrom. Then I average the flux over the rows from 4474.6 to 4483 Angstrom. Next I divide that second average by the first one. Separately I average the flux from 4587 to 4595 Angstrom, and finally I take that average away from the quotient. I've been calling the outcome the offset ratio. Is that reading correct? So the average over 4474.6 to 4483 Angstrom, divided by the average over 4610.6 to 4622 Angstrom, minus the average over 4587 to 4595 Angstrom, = -10.1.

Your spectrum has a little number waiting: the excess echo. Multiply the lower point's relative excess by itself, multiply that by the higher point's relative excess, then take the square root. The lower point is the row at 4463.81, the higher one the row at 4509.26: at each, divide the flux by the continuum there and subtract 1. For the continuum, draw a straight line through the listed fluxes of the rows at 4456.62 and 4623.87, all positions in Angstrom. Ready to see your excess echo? 0.034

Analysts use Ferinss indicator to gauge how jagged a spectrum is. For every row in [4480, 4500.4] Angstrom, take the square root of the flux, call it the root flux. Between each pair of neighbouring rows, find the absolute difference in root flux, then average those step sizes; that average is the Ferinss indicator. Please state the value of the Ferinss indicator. 0.18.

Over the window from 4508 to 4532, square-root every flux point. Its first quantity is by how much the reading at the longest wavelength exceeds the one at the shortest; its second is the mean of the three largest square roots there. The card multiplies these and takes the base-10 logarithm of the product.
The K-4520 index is -1.2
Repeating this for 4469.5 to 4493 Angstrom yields -0.9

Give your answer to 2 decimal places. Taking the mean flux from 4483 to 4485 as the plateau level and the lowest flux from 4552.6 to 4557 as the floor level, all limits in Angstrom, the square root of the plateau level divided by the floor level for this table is 1.04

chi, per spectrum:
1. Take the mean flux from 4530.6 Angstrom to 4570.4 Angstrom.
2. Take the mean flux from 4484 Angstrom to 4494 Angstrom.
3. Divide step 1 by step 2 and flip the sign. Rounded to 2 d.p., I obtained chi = -0.98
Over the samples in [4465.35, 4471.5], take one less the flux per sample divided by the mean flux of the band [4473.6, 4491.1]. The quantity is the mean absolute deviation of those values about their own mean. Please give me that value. 0.10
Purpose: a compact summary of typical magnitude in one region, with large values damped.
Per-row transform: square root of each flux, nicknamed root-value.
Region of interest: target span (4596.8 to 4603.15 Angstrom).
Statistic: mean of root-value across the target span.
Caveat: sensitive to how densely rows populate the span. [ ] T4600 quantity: 3.19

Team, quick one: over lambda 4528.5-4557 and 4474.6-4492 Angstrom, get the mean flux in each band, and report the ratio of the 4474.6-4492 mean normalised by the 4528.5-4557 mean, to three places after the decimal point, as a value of 0.975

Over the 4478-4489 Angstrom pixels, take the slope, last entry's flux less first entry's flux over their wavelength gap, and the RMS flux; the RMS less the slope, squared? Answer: 94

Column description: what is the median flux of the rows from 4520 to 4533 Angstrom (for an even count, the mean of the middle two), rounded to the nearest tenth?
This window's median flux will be 9.5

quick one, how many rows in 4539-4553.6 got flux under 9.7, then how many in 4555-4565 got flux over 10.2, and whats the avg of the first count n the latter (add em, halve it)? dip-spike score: 6.00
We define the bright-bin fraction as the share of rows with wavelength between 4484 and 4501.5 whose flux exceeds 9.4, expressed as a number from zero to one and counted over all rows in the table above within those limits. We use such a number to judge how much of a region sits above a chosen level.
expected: 0.88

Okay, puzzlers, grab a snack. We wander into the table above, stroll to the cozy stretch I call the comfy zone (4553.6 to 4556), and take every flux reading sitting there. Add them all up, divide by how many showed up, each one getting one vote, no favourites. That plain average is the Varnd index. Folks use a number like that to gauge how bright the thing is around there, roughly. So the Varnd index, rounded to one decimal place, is 11.5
